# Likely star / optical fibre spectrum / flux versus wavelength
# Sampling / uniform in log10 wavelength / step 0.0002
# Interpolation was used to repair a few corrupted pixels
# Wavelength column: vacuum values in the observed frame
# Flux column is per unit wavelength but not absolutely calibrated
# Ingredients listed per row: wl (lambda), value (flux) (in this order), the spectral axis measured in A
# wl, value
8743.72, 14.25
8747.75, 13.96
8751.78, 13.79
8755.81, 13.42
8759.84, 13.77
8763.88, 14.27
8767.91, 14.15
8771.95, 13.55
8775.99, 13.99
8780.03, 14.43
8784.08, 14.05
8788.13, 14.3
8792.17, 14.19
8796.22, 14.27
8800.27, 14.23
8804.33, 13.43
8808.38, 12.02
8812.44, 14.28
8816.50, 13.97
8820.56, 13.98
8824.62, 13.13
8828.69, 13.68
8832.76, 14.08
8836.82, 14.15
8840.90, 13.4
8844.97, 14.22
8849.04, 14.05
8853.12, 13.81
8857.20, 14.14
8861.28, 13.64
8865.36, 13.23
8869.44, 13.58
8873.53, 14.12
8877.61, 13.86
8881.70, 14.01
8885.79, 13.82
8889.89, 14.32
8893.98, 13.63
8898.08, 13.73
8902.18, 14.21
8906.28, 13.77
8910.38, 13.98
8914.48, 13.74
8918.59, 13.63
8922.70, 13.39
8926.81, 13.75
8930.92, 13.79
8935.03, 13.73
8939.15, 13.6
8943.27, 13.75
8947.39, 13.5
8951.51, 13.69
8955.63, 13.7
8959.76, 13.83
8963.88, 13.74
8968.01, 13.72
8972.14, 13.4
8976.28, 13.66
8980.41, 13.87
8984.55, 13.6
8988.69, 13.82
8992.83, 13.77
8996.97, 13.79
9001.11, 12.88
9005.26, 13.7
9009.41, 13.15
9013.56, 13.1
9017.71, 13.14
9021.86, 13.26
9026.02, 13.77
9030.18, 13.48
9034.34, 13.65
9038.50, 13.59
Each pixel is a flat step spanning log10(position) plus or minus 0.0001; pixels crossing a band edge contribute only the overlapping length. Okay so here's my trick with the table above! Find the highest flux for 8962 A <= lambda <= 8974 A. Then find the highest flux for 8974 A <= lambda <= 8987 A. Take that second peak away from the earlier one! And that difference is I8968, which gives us -0.13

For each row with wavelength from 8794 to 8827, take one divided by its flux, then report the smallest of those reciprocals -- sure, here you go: 0.0700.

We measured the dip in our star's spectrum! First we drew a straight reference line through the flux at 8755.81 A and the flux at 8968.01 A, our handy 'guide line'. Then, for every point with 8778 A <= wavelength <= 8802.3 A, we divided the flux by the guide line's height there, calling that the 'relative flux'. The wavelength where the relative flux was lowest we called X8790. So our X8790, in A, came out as 8784.08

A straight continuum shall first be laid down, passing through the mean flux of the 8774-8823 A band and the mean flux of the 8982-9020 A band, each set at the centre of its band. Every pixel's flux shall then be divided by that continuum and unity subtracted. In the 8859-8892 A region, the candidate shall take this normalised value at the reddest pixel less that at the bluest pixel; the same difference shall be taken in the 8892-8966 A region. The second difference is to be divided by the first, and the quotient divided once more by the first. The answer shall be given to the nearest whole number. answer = 7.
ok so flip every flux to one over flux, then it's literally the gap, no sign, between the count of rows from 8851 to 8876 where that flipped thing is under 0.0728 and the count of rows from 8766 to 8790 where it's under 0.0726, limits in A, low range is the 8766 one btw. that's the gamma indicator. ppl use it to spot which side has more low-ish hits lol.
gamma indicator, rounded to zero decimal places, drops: 2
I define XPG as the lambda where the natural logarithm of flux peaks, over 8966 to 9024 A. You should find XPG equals 8980.41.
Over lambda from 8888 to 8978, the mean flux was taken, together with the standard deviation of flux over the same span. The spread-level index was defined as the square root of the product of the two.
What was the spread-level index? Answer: 1.7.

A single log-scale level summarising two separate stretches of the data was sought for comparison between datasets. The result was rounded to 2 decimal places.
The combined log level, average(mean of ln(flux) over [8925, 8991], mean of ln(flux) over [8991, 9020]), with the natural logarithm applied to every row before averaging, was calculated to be 2.60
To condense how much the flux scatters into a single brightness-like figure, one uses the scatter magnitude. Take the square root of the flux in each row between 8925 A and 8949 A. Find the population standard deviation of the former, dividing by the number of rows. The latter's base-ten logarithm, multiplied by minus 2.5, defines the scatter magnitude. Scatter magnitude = 4.6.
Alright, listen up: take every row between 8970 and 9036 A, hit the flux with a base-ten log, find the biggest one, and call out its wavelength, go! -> 8980.41 A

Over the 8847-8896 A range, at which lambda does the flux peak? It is 8889.89 A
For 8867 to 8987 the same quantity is 8889.89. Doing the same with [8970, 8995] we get 8980.41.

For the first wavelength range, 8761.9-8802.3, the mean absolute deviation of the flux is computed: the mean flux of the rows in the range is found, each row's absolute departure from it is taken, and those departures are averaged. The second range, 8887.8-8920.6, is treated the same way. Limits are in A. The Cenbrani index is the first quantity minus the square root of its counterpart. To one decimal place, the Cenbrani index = -0.3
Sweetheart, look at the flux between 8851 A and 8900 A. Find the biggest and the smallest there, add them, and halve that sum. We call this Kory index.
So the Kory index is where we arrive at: 13.8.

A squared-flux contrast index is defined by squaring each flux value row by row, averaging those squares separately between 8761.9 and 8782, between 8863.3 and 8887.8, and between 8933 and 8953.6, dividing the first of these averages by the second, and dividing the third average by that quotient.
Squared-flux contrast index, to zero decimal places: 178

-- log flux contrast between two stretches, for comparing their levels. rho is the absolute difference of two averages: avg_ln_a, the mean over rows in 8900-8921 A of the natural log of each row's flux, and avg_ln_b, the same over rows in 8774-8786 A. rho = 0.021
